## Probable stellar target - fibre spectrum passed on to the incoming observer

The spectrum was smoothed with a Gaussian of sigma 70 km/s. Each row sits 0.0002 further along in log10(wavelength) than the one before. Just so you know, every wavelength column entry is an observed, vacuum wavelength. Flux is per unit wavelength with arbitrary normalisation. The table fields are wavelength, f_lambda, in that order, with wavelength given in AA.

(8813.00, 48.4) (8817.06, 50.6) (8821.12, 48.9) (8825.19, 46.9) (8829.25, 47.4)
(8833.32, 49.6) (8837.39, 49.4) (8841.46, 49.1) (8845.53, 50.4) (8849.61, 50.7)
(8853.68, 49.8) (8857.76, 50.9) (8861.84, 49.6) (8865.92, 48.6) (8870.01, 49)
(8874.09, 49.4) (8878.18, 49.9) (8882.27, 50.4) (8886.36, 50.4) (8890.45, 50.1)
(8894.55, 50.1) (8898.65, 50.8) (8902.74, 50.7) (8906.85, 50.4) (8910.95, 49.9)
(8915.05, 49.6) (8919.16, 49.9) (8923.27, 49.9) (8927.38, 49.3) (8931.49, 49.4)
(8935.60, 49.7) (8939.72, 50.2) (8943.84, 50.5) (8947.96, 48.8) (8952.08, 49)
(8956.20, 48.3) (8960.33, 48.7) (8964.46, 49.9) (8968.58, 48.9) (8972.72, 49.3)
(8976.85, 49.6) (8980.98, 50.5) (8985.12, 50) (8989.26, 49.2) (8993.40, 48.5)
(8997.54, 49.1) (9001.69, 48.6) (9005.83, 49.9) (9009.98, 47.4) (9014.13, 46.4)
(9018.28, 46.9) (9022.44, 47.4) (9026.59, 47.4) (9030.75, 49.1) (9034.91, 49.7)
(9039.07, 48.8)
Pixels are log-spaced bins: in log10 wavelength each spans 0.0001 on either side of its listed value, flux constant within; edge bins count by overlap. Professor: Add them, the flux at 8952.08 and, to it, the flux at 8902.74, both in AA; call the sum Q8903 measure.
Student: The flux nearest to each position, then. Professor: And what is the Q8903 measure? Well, 100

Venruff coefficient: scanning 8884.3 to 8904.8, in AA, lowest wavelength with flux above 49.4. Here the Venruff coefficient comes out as 8886.36 AA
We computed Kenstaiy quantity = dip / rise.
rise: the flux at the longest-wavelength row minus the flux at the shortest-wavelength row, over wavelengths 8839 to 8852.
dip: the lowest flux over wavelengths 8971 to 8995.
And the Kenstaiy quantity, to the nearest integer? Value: 30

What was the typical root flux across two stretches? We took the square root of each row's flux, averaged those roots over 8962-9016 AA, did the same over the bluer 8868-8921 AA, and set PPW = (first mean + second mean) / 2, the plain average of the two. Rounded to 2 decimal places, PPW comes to 7.04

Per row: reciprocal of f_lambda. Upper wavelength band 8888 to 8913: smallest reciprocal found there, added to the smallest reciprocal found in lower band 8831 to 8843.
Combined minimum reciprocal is 0.0398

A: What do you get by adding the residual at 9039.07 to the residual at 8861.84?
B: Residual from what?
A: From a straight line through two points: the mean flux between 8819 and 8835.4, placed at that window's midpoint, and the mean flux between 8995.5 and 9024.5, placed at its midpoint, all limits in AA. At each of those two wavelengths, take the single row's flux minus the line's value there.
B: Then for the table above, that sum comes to 2.3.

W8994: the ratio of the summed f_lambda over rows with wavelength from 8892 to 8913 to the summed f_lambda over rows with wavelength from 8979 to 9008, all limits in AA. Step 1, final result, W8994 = 0.73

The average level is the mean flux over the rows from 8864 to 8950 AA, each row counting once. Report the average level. 49.9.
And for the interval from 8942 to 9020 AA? 48.9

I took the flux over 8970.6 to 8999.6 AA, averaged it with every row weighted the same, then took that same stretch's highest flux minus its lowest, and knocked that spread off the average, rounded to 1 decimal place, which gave 47.5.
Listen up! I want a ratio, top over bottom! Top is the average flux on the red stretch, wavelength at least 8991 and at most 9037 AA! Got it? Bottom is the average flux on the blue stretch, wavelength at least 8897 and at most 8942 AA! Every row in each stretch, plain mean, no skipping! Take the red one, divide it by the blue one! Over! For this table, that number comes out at 0.96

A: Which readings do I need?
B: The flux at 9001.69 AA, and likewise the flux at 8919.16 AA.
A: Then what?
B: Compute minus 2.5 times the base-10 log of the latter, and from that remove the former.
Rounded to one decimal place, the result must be -52.8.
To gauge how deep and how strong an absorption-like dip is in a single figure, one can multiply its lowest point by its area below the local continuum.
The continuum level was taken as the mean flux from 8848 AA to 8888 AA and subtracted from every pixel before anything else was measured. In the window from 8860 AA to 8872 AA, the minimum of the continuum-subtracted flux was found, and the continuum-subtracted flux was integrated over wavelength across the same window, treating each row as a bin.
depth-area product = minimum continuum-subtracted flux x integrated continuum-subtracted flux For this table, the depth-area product 12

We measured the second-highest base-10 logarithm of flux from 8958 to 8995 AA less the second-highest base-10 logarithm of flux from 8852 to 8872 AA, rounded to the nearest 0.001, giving 0.002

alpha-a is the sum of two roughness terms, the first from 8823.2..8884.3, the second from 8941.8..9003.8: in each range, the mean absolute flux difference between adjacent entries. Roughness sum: 1.49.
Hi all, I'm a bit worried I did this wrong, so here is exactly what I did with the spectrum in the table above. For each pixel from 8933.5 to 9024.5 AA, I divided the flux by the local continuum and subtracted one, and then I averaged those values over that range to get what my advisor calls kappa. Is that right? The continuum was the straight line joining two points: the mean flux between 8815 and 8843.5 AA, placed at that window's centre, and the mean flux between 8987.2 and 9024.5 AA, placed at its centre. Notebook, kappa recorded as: 0.0142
